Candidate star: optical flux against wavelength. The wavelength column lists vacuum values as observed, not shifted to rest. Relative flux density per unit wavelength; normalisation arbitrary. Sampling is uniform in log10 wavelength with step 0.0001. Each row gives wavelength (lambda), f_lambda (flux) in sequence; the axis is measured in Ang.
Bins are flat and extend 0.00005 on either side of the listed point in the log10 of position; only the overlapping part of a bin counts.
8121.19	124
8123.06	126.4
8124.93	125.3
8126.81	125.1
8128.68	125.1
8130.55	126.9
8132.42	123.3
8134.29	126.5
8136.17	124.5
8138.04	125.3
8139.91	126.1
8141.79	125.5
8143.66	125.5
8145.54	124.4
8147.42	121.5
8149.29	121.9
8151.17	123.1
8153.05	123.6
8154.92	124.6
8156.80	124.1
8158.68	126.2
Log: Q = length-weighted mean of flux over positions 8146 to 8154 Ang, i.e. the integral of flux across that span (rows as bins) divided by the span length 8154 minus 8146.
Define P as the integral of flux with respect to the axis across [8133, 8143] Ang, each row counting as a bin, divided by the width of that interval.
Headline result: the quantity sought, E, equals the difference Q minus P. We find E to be -2.8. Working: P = 126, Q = 123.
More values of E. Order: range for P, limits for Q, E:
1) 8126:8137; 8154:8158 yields -0.9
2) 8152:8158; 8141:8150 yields -0.4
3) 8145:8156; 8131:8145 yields 2.1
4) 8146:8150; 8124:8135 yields 3.3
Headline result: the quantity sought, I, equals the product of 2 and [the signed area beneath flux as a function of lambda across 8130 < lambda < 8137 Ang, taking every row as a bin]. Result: 1753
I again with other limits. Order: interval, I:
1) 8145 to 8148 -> 737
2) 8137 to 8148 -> 2746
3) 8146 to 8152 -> 1468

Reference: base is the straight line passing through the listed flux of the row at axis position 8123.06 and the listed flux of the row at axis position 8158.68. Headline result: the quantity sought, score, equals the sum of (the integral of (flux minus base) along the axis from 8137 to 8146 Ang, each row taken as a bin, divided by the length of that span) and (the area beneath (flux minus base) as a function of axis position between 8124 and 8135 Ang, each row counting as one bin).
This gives -12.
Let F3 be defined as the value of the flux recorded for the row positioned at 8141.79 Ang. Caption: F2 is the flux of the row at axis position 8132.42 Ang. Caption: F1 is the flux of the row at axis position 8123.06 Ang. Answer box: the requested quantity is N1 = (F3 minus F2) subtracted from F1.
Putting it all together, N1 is 124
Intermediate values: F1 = 126.4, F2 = 123.3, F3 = 125.5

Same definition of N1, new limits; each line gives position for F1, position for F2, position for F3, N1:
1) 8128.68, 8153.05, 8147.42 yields 127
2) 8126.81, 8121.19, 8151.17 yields 126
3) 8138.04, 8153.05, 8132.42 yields 126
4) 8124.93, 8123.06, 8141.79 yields 126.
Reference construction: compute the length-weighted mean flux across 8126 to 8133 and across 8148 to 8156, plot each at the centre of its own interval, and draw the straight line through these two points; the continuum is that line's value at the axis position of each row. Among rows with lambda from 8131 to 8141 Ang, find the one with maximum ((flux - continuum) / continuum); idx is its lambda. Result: 8139.91 Ang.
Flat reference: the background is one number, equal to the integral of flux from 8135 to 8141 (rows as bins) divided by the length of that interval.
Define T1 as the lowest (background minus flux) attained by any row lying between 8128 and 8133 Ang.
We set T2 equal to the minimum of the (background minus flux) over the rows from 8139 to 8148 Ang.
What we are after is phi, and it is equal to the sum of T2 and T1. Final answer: -2.5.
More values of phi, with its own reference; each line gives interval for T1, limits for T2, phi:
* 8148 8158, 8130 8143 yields -1.0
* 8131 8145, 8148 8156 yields -0.6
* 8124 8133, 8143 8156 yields -1.9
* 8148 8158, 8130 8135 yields -1.0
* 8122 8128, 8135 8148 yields -2.0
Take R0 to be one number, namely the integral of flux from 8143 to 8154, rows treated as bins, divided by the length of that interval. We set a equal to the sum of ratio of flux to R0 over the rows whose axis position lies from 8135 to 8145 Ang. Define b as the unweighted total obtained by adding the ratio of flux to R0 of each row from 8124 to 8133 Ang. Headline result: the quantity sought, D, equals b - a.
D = -0.01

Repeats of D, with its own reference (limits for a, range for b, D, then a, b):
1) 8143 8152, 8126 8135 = 0.09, 5.00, 5.09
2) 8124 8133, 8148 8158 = -0.07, 5.08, 5.01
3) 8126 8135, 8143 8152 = -0.09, 5.09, 5.00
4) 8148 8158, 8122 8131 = 0.09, 5.01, 5.10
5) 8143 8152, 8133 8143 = 0.09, 5.00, 5.09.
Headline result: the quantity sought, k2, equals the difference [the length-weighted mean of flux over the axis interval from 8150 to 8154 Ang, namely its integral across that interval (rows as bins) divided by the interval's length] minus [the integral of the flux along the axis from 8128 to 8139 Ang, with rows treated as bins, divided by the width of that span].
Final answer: -2.1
